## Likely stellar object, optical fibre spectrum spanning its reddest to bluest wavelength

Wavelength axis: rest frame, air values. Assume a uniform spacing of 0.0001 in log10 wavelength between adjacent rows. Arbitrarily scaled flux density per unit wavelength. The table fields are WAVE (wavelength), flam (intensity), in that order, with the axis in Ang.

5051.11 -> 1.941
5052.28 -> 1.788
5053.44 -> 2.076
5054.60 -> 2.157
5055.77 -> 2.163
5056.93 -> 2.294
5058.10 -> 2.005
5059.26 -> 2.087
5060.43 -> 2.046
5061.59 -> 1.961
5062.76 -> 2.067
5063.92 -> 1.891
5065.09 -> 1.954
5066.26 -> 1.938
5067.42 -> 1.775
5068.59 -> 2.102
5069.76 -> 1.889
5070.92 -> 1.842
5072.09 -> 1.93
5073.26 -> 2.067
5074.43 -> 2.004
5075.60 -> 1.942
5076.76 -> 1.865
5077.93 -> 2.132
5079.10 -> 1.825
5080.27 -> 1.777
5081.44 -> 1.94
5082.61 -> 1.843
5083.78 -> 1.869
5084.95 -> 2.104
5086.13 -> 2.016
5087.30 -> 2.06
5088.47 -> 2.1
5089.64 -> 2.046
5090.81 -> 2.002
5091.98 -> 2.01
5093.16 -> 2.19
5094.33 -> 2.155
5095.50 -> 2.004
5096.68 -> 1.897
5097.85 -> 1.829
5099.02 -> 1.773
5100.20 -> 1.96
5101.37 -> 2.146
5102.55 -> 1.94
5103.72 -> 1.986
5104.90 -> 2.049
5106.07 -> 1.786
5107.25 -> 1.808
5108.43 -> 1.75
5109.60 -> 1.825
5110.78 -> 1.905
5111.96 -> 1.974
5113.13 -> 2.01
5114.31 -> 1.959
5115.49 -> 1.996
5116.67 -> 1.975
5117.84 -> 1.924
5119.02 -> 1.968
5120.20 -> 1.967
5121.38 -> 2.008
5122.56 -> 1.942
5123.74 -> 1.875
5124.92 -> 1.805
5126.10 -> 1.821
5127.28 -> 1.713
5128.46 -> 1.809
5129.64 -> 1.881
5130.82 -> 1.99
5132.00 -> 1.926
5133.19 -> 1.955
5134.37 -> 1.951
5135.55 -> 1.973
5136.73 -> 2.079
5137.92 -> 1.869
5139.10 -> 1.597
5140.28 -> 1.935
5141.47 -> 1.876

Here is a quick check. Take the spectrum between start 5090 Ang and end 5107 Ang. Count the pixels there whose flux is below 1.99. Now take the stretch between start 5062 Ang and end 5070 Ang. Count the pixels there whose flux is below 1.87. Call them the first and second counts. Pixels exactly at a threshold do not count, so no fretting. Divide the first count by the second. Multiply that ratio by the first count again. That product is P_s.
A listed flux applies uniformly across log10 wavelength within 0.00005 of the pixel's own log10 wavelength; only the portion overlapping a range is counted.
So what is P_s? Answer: 49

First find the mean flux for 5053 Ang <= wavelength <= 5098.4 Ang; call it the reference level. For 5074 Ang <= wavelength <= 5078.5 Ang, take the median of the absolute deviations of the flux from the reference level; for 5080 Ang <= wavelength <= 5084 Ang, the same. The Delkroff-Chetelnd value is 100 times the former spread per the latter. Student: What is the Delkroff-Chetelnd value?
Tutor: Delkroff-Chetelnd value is 66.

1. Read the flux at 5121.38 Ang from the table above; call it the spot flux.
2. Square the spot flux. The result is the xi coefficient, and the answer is 4.03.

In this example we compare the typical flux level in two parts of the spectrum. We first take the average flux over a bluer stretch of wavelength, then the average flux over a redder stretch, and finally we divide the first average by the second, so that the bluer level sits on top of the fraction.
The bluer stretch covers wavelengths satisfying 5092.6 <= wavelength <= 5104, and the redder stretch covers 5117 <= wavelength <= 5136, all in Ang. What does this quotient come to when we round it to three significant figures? 1.04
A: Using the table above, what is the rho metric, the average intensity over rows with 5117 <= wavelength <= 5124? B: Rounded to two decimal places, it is 1.95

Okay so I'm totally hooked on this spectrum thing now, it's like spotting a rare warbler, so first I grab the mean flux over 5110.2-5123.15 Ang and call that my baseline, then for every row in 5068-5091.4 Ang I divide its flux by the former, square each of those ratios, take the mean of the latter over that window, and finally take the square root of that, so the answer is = 1.00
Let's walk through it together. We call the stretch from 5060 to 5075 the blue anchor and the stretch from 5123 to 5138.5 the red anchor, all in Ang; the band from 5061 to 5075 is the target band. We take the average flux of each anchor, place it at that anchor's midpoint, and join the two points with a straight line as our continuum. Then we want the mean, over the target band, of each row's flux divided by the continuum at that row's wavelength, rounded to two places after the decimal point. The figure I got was 1.00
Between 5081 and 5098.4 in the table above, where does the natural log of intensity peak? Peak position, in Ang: 5093.16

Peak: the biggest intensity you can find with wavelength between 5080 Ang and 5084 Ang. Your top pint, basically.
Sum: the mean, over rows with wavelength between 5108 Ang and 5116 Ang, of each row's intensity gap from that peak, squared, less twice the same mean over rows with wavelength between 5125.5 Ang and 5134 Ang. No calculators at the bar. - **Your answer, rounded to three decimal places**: -0.017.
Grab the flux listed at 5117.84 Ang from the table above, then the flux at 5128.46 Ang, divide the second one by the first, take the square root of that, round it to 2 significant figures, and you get 0.97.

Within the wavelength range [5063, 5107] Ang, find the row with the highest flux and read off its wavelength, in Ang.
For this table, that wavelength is 5093.16 Ang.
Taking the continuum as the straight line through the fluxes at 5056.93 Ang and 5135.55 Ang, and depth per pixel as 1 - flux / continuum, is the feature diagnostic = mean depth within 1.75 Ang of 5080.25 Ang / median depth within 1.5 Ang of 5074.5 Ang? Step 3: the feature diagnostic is 1.6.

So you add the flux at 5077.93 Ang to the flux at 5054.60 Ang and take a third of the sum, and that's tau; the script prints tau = 1.430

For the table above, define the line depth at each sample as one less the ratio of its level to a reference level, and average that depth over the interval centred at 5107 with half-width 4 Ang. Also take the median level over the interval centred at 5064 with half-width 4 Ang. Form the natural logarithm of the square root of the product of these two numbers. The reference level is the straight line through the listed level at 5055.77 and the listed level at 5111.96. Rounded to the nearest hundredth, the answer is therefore -1.08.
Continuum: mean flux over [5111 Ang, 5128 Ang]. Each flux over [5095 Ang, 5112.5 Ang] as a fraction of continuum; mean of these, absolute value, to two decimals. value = 0.99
